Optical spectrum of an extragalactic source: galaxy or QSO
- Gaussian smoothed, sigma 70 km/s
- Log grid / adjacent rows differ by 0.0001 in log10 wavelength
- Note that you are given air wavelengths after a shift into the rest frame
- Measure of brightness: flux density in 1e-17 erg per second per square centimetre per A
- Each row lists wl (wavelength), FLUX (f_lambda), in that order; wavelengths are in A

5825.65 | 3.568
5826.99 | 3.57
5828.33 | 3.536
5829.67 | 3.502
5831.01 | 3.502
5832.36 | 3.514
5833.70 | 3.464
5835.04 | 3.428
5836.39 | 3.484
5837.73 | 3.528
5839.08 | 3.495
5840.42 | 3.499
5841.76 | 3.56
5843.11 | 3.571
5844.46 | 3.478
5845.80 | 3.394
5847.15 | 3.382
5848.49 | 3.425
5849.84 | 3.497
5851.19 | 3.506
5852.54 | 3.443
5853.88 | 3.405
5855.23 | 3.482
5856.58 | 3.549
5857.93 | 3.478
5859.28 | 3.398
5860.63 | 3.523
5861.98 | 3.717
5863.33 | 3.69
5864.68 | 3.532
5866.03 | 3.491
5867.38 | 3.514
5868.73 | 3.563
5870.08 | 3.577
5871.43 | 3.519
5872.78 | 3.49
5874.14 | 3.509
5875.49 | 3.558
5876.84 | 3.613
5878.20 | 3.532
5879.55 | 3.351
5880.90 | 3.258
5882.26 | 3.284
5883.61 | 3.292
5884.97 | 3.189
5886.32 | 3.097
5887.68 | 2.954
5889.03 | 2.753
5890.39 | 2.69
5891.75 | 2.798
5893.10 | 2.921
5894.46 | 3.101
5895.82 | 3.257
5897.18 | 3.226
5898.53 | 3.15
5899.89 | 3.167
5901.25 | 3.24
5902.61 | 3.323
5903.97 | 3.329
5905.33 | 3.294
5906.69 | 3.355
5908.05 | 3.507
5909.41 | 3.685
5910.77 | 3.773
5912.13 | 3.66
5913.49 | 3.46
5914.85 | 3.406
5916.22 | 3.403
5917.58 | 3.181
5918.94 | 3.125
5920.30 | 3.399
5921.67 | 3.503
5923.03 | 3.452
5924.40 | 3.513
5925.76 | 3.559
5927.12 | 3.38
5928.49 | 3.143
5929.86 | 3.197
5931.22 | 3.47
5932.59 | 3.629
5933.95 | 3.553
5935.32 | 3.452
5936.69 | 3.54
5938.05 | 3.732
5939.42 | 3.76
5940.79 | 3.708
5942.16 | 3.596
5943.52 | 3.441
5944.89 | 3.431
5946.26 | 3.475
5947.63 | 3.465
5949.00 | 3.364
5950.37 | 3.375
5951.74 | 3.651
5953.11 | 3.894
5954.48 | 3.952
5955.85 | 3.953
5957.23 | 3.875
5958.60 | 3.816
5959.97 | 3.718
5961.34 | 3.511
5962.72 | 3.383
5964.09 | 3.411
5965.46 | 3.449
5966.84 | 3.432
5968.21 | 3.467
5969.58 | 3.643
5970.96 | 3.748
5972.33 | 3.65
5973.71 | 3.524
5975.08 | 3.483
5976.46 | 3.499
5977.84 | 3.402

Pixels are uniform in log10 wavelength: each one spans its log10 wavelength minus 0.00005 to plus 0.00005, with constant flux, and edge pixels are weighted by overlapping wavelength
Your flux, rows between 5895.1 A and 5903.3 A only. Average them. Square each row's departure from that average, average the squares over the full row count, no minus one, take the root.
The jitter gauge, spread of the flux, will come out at 0.057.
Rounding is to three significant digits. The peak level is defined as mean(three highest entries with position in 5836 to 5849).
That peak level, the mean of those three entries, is 3.55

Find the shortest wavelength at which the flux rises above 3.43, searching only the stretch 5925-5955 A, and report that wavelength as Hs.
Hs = 5925.76 A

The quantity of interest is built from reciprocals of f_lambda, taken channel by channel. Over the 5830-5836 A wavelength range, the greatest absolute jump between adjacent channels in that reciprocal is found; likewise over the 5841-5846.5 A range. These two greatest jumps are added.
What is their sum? 0.012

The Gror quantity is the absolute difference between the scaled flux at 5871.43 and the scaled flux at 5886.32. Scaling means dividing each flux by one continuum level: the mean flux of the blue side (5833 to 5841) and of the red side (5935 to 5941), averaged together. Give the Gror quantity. 0.12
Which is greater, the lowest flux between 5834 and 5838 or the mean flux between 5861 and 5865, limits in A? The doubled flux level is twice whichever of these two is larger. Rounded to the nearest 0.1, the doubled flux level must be 7.3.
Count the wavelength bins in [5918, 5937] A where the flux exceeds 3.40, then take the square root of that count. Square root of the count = 3.0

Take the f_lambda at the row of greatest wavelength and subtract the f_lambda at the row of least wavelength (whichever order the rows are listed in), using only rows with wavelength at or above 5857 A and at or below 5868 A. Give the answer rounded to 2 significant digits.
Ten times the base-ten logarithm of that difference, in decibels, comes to -14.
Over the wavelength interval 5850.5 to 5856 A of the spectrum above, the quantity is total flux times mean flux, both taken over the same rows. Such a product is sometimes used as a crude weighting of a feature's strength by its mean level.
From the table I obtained 47.9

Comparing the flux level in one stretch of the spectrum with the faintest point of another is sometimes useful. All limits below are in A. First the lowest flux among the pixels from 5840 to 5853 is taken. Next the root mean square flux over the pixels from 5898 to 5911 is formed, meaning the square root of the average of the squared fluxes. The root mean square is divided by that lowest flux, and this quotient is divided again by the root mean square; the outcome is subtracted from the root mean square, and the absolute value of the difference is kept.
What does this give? 3.09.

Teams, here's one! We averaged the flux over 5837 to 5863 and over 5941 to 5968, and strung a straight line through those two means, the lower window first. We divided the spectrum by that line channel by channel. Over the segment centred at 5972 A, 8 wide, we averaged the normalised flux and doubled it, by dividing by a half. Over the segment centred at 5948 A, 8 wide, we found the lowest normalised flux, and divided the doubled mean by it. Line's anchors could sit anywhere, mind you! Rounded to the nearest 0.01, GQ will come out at 2.12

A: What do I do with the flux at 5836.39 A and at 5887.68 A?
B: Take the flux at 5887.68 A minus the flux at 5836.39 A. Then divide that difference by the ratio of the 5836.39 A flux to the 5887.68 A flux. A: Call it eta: -0.45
